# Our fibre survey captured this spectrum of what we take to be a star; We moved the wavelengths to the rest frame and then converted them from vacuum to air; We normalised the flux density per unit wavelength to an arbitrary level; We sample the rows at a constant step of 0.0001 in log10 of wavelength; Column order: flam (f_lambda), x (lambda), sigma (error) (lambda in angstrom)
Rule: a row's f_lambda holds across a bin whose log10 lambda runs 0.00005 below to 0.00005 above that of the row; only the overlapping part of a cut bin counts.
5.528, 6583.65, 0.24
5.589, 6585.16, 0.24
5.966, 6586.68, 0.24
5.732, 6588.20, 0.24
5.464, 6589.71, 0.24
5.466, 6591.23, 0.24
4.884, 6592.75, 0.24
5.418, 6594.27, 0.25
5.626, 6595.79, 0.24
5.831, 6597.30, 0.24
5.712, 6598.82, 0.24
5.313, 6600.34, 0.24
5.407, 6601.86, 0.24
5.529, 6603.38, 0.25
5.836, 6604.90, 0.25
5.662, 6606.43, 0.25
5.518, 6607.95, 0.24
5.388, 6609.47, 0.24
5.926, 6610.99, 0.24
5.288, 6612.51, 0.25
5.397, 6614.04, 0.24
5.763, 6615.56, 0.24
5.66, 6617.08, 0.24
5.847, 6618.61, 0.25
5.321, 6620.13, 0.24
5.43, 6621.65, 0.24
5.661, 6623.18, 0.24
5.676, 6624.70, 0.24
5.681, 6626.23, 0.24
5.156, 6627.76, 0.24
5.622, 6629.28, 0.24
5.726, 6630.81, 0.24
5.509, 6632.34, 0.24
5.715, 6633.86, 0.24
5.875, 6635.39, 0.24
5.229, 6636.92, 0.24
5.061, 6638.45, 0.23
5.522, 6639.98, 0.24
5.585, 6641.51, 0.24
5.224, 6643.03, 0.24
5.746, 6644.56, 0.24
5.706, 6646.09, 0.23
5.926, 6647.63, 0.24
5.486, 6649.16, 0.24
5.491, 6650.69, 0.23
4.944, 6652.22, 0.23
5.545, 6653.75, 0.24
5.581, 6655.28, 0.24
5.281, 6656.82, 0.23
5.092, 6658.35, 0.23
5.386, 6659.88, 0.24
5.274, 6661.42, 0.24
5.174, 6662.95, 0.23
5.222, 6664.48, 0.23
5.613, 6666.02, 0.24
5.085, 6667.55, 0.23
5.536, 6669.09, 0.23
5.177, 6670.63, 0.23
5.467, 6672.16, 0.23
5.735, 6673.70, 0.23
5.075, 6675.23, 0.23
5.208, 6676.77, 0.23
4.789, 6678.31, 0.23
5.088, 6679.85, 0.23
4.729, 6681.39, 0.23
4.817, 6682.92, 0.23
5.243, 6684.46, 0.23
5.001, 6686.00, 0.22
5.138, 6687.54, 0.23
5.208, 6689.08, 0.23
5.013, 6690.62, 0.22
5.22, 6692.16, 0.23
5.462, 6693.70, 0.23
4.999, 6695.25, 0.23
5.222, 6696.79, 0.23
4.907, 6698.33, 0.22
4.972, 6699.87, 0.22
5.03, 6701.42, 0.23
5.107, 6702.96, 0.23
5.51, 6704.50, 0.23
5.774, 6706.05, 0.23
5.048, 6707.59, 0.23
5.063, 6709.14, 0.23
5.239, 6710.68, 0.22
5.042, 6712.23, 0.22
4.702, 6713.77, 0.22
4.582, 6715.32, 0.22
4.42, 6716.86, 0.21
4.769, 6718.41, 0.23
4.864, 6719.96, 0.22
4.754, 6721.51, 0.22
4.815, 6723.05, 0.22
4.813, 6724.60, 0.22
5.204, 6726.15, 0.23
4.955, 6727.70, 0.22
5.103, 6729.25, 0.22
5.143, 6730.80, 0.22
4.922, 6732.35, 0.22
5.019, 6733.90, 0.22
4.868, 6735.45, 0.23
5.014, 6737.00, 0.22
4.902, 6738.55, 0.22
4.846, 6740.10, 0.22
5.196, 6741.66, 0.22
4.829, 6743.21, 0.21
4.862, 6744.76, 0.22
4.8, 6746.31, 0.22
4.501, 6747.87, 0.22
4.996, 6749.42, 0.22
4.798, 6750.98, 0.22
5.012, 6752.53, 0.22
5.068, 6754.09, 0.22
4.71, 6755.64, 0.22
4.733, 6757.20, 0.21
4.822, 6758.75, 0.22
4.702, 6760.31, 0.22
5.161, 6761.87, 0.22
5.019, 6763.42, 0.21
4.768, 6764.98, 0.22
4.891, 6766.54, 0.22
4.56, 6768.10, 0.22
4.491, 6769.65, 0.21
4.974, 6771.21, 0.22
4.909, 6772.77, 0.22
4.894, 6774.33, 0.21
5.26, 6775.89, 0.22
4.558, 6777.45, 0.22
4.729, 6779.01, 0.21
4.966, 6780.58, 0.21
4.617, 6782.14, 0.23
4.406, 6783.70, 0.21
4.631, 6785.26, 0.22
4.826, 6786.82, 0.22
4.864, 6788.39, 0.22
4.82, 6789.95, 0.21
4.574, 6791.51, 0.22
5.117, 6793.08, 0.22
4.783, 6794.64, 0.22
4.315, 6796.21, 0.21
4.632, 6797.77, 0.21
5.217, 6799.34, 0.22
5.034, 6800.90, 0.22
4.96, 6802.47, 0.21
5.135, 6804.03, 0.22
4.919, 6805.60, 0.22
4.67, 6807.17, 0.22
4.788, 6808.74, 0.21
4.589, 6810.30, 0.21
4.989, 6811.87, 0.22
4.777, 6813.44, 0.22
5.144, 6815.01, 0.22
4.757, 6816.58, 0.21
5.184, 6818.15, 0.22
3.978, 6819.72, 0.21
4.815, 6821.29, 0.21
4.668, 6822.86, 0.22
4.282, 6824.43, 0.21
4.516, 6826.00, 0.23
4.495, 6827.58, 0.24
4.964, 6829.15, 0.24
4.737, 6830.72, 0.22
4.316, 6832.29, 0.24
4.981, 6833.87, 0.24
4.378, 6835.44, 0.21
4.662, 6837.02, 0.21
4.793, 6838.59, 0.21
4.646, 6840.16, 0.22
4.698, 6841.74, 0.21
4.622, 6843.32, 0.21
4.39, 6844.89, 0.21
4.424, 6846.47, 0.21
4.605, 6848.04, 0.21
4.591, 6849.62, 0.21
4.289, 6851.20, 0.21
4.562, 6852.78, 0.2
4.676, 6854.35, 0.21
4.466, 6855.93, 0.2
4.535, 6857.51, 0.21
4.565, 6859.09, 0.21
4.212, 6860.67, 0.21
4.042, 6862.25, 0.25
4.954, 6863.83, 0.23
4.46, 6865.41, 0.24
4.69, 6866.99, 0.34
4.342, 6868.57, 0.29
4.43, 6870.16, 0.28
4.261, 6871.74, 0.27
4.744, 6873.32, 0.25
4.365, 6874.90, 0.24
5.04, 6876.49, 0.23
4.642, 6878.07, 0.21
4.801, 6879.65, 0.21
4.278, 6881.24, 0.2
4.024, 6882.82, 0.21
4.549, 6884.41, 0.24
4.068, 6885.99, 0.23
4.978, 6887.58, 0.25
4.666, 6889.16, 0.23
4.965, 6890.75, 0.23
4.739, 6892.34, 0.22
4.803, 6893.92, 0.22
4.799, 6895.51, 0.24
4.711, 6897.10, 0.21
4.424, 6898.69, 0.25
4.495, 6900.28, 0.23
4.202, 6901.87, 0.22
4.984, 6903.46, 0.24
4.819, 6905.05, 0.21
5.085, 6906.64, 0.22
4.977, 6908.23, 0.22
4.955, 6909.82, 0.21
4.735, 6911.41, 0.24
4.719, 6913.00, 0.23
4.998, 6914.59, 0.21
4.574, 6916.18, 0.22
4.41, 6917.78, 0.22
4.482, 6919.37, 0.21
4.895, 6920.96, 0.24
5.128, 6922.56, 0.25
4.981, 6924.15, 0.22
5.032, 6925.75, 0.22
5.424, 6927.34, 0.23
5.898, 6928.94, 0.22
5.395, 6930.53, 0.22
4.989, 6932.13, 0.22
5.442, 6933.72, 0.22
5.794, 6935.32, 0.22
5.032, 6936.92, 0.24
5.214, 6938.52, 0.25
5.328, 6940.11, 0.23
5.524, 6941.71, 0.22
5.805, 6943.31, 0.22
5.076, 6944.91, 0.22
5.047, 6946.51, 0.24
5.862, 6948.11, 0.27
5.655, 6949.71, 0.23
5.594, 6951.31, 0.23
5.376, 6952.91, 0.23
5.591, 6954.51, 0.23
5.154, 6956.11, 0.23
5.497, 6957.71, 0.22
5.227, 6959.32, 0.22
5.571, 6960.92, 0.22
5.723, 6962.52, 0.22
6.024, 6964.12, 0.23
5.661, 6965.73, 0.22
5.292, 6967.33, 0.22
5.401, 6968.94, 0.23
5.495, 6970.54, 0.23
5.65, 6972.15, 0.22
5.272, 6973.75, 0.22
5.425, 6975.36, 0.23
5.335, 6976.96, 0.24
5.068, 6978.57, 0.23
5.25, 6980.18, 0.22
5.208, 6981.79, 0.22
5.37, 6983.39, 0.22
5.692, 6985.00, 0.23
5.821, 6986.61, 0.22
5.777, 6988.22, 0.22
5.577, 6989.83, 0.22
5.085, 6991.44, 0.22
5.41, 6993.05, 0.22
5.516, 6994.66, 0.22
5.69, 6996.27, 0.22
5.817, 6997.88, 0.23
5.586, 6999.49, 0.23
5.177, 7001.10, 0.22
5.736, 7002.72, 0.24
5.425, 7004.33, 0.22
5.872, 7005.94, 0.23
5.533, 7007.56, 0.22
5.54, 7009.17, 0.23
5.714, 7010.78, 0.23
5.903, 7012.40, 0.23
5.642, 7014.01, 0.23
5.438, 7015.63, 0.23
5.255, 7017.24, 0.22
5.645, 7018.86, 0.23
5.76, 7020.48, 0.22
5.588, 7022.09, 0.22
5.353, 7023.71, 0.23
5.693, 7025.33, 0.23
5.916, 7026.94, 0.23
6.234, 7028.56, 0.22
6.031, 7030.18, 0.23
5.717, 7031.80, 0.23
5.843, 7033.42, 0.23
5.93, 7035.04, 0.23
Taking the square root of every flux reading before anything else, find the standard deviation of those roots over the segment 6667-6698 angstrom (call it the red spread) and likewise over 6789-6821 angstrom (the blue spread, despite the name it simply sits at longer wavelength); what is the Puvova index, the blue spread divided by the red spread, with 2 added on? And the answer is 3.3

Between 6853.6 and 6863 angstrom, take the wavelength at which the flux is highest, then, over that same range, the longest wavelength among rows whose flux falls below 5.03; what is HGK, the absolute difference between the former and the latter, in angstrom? 7.9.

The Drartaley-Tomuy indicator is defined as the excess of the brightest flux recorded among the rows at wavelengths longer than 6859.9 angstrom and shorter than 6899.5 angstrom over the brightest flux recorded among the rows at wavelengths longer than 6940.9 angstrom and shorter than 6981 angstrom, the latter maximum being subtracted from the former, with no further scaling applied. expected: -1.0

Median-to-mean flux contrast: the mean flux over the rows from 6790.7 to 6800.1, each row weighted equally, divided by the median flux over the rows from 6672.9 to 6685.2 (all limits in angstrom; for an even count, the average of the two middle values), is 0.939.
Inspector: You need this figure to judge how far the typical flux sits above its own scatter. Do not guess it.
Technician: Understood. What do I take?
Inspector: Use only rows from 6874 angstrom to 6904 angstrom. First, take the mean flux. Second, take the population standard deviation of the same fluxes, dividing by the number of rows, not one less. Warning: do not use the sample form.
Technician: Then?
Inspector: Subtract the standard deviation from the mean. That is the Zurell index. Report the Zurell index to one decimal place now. 4.3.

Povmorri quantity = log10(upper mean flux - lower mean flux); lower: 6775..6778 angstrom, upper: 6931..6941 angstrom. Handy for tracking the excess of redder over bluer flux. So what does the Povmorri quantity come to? -0.4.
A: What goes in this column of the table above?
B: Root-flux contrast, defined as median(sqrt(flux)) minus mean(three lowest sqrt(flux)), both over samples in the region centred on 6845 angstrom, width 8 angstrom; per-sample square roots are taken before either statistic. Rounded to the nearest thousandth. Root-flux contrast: 0.031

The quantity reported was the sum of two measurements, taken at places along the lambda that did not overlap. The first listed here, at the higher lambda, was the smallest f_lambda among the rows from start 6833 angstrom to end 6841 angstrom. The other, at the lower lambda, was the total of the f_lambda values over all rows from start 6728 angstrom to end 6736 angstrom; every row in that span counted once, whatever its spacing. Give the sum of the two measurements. 29.4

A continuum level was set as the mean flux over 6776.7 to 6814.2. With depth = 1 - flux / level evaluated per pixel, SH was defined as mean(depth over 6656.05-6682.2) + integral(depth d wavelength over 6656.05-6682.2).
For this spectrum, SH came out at -2.5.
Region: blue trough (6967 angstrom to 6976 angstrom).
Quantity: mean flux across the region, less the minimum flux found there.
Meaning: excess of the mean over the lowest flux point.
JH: 0.15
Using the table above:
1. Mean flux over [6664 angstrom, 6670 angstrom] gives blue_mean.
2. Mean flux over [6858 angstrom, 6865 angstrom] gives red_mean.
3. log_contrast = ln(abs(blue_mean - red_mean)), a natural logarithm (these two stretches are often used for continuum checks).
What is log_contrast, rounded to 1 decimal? -0.1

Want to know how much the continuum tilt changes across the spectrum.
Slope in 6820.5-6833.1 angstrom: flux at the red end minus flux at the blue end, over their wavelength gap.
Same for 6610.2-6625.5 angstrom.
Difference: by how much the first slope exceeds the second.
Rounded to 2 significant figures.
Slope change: -0.027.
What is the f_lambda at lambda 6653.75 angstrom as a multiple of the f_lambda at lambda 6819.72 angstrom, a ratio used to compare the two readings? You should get 1.39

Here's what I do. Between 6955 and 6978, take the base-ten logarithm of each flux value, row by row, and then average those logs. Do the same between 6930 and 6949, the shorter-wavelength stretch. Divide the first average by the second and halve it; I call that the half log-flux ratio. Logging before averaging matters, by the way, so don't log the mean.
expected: 0.506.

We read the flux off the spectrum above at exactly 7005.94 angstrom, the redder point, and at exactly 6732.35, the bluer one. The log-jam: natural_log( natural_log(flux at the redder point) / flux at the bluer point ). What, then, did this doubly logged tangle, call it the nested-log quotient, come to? -1.02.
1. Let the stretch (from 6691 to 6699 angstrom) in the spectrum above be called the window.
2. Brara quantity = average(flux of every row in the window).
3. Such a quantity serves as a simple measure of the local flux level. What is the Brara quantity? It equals 5.2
